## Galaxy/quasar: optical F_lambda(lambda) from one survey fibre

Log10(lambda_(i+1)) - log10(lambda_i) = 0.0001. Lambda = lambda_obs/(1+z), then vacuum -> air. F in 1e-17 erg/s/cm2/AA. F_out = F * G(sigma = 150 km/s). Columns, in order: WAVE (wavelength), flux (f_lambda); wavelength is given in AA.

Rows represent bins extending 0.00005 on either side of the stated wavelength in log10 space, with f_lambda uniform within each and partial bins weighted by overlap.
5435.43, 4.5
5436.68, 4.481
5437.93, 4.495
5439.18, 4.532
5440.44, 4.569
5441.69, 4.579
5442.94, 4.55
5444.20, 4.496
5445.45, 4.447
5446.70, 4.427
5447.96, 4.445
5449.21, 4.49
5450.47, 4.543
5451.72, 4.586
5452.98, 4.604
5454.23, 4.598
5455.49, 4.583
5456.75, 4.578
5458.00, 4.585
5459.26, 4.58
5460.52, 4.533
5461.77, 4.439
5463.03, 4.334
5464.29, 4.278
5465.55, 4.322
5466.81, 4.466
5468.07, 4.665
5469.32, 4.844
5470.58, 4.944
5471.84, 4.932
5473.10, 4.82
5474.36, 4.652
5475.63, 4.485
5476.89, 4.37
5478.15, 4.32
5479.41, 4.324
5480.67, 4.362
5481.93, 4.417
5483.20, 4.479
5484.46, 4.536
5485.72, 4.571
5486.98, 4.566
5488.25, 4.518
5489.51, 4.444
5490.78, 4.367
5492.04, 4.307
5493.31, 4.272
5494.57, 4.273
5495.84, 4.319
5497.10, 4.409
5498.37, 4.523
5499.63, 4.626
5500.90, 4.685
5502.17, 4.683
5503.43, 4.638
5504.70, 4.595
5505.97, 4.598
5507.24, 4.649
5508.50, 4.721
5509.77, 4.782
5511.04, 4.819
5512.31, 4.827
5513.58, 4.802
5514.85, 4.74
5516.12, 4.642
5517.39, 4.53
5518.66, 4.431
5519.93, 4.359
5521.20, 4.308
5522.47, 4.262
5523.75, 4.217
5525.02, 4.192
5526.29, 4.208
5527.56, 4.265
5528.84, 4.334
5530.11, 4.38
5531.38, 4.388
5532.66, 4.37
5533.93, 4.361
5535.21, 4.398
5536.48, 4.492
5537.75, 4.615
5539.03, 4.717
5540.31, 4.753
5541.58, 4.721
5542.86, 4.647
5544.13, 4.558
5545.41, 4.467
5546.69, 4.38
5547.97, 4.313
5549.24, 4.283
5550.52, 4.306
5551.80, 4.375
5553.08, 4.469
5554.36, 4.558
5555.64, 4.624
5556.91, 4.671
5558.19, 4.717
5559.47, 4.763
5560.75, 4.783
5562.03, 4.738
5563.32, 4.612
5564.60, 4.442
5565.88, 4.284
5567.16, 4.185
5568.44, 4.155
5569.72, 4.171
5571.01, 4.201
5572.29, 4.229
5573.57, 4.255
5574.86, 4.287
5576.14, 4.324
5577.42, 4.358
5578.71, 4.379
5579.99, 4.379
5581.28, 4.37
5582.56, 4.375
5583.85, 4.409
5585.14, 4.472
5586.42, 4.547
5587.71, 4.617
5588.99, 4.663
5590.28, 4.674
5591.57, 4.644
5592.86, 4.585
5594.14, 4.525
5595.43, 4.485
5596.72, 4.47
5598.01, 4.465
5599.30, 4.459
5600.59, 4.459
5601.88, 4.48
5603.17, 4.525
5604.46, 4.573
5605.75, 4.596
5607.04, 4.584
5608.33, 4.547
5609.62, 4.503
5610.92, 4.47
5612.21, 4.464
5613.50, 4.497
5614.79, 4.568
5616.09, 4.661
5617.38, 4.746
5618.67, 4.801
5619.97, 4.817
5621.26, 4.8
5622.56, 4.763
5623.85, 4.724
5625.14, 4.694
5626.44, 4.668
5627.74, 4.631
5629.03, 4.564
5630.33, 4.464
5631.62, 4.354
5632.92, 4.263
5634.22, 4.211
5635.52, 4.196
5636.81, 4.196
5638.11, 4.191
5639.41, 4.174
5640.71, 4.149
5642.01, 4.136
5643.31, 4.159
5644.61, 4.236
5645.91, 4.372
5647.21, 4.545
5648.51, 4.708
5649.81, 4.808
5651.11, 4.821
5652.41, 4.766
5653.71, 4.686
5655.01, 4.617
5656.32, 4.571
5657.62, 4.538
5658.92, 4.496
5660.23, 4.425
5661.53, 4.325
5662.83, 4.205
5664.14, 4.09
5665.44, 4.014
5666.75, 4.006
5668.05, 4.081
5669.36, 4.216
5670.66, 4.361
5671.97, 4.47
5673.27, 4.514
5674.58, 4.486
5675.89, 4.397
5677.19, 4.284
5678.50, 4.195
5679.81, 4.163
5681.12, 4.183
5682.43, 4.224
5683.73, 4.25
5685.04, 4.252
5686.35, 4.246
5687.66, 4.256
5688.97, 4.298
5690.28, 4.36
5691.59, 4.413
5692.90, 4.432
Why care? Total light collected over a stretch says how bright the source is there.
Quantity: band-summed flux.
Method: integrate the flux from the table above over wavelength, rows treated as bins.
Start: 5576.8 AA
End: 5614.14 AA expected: 168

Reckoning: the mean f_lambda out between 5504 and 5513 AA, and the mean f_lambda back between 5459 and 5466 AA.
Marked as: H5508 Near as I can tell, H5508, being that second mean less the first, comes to -0.30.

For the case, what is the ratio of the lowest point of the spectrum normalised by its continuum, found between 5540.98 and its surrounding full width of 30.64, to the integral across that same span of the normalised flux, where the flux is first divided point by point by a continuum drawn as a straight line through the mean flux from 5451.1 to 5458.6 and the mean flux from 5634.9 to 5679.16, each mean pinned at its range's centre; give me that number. 0.0307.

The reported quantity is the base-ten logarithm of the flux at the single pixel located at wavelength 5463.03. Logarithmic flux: 0.637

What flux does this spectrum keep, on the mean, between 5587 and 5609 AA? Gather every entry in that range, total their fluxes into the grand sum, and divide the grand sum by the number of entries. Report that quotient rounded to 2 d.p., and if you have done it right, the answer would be 4.55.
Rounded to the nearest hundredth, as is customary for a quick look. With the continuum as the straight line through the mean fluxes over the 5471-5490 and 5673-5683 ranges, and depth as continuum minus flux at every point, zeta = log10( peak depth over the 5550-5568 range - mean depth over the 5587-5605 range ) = -0.41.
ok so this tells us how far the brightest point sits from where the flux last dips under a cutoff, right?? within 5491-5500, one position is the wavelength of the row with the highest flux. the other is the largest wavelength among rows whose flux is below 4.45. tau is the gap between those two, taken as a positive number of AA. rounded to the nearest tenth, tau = 2.5 AA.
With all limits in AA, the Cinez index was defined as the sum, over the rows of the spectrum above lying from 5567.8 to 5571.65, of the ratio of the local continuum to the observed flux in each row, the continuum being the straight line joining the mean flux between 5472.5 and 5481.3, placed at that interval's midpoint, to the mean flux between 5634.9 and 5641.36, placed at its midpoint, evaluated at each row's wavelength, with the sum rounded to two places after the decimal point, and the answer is 3.09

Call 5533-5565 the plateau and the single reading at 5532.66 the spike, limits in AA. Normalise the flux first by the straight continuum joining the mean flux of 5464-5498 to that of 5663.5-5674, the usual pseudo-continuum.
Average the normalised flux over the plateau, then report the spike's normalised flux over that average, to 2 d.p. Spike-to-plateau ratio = 0.96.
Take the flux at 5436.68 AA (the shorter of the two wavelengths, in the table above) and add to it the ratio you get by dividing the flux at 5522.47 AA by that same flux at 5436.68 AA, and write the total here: 5.43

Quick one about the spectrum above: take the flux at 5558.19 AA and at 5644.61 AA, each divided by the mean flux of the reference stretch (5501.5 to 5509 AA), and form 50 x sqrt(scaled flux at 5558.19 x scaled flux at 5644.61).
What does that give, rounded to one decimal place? 48.1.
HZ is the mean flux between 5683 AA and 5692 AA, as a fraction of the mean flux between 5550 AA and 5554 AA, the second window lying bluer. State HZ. 0.98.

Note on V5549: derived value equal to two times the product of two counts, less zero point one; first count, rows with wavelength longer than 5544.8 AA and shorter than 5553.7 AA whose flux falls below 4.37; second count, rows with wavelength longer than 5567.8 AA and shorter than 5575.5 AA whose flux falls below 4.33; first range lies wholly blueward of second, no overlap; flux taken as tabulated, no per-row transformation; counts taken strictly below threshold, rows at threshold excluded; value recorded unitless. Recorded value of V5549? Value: 36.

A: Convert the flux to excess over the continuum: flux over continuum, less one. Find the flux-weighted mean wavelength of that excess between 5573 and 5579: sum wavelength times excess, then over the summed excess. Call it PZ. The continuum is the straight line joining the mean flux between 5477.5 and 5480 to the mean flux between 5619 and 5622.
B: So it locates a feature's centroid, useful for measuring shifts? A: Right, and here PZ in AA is 5575.9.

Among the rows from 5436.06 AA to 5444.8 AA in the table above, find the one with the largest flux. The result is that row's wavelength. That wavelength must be 5441.69 AA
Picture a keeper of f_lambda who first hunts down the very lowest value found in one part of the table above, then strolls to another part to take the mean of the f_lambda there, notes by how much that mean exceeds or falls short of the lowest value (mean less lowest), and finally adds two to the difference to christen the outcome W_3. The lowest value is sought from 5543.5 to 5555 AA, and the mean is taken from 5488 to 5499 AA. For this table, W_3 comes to 2.1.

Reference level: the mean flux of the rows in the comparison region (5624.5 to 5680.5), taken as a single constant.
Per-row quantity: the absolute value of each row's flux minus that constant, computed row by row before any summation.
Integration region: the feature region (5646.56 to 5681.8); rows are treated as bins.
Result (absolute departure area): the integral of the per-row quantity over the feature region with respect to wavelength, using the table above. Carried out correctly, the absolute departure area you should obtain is 7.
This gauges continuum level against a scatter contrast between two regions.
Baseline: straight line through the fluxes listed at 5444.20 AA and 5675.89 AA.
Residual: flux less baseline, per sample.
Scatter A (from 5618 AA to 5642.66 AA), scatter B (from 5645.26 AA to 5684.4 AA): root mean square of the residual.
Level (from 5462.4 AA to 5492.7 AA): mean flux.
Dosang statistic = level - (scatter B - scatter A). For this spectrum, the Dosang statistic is 4.54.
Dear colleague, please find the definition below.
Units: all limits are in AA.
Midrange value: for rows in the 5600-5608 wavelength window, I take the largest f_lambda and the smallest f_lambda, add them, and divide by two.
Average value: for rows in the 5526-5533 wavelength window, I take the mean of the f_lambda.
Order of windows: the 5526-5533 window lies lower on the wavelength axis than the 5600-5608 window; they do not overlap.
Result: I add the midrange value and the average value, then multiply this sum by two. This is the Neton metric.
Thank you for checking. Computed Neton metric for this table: 17.7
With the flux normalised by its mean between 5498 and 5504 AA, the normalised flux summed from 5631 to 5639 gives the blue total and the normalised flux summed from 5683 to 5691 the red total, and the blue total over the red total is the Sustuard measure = 0.99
